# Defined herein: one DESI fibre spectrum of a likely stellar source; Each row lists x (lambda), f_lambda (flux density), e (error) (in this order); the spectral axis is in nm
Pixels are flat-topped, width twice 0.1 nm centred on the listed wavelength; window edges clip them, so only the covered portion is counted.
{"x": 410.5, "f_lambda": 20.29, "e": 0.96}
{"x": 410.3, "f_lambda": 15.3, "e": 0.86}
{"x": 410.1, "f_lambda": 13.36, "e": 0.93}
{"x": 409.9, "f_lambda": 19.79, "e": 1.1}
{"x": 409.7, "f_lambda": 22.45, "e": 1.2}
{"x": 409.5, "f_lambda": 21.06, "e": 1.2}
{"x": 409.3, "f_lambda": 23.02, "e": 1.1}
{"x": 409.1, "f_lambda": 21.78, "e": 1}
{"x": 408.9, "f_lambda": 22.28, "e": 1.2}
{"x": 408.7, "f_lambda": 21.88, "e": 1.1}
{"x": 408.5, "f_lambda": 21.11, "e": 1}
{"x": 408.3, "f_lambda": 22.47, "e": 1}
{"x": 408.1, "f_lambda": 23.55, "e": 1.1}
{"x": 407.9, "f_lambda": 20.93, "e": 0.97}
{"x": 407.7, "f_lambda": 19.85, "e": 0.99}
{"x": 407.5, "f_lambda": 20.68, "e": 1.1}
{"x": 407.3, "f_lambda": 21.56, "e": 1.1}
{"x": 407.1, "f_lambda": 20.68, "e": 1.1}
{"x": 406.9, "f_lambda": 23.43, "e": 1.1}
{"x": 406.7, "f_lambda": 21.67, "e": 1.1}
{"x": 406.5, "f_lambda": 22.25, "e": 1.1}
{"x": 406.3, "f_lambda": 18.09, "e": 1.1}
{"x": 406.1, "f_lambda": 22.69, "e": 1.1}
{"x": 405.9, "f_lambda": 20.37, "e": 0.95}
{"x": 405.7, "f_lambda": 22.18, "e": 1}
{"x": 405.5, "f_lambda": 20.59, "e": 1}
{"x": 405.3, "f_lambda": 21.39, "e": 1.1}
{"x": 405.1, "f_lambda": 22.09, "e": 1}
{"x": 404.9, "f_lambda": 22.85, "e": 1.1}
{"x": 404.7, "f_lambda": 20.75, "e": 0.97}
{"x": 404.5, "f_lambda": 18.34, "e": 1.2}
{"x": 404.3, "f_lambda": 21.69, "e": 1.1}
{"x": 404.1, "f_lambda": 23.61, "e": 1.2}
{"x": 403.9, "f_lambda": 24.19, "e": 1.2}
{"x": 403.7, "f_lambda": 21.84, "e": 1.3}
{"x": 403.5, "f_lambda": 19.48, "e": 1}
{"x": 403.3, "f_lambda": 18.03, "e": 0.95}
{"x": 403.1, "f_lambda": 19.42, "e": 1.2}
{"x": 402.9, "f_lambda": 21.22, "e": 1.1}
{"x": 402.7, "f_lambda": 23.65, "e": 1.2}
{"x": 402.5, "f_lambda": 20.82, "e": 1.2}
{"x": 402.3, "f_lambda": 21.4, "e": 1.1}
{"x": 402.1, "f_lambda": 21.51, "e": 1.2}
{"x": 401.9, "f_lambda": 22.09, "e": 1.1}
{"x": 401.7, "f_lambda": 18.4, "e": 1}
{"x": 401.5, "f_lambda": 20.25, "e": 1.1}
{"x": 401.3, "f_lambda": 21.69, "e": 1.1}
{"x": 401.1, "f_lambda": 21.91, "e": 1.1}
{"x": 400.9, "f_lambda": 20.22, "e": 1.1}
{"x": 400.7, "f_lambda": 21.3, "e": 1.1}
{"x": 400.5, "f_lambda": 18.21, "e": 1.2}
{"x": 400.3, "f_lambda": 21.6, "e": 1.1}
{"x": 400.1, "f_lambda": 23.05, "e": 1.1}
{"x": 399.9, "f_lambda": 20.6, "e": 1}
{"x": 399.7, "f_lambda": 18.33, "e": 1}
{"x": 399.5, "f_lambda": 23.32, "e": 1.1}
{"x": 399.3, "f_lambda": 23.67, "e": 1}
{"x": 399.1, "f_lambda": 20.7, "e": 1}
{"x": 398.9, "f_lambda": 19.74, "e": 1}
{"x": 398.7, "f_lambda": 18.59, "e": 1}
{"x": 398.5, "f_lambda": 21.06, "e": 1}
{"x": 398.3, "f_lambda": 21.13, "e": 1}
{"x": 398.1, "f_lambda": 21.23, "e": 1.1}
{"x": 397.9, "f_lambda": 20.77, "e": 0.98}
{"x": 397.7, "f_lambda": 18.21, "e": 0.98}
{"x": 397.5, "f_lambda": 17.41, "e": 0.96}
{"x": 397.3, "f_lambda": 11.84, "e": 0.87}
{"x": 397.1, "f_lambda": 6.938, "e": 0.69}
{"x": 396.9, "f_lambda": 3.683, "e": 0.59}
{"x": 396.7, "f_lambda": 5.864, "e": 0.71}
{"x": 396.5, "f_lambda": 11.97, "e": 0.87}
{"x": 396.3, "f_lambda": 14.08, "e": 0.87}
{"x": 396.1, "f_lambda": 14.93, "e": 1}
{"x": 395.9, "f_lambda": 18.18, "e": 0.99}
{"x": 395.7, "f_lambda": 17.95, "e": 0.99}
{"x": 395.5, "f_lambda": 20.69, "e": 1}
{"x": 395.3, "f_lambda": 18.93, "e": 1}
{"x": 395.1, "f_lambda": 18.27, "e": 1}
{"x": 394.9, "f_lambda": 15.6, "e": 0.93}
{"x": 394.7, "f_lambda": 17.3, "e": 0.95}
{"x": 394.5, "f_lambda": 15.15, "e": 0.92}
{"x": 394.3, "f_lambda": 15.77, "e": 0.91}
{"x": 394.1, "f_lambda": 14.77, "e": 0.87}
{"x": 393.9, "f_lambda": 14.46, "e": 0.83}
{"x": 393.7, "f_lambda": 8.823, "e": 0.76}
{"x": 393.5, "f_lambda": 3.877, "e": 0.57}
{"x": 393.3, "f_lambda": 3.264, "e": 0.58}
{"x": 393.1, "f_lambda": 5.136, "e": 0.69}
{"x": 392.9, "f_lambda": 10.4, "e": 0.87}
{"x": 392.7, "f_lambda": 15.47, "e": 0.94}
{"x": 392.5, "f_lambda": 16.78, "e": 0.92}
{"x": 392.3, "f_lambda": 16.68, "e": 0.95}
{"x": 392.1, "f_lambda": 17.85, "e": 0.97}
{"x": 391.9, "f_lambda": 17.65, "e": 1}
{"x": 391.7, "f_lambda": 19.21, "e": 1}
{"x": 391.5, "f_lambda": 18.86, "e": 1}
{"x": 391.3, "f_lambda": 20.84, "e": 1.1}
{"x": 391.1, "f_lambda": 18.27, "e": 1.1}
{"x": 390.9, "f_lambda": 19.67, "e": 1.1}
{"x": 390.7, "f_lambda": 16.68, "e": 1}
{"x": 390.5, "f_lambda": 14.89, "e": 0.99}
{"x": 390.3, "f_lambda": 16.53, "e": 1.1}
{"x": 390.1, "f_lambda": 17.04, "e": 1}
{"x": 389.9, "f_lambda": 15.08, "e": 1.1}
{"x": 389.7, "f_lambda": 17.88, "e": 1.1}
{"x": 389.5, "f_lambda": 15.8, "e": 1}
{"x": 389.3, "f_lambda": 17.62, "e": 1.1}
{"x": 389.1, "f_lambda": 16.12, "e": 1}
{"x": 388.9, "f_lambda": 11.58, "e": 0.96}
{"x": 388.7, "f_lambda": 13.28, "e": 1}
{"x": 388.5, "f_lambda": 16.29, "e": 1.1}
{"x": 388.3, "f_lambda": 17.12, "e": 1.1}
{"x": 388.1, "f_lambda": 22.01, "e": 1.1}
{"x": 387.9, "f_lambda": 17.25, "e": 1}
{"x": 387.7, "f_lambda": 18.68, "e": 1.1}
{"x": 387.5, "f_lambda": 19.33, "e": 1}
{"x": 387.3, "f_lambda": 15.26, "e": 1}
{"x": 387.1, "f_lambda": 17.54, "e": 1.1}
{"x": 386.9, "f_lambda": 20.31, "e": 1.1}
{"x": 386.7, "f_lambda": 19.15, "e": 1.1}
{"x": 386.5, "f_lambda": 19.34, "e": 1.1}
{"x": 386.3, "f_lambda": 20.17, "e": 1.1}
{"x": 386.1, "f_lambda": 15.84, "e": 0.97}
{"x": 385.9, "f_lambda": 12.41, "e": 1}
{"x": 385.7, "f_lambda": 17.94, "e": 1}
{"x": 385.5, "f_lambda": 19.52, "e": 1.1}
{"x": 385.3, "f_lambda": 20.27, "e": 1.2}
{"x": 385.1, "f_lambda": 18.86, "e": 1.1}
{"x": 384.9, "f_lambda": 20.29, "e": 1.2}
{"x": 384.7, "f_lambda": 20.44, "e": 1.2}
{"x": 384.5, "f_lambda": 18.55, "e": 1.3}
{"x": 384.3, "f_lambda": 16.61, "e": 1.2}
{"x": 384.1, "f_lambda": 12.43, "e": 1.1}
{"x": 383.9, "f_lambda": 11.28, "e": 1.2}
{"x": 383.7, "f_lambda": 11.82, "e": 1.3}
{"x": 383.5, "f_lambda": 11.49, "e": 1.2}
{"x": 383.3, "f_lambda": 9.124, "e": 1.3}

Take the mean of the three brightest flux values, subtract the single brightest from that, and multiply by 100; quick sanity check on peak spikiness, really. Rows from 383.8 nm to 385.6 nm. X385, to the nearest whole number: -11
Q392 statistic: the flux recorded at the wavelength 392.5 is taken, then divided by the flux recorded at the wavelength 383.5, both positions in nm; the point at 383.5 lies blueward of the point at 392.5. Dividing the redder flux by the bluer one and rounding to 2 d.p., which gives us 1.46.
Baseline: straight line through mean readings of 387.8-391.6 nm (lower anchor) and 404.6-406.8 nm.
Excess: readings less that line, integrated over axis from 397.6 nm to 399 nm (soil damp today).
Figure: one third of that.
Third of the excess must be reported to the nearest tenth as 0.4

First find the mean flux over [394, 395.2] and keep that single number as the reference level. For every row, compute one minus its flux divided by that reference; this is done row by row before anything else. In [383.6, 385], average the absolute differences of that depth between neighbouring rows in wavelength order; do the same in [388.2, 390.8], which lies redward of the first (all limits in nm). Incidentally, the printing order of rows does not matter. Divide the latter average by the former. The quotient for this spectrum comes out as 1.23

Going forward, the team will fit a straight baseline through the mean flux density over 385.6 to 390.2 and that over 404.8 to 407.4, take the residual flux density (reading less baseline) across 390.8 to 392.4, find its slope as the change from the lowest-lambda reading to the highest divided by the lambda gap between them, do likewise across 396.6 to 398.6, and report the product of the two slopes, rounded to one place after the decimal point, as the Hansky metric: -19.5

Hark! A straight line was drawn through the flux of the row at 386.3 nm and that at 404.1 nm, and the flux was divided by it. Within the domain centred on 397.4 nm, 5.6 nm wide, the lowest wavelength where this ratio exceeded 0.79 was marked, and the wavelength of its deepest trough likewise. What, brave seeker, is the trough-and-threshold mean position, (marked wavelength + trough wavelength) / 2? 395.80 nm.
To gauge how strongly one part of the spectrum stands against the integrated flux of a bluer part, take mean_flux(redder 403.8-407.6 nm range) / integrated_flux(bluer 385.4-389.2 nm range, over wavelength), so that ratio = 0.33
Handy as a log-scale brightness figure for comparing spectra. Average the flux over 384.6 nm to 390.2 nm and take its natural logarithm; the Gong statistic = 2.87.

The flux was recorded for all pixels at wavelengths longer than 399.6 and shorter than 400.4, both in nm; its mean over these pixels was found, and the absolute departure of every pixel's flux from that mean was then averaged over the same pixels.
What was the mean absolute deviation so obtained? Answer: 1.4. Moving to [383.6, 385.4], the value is 3.3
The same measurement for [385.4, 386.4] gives 2.4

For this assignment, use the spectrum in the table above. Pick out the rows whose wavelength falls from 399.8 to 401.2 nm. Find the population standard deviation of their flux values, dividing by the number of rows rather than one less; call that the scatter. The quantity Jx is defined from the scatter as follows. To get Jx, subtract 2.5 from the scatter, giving -1.1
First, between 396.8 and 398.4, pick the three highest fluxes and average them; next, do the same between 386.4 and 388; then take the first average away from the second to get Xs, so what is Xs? -1.4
